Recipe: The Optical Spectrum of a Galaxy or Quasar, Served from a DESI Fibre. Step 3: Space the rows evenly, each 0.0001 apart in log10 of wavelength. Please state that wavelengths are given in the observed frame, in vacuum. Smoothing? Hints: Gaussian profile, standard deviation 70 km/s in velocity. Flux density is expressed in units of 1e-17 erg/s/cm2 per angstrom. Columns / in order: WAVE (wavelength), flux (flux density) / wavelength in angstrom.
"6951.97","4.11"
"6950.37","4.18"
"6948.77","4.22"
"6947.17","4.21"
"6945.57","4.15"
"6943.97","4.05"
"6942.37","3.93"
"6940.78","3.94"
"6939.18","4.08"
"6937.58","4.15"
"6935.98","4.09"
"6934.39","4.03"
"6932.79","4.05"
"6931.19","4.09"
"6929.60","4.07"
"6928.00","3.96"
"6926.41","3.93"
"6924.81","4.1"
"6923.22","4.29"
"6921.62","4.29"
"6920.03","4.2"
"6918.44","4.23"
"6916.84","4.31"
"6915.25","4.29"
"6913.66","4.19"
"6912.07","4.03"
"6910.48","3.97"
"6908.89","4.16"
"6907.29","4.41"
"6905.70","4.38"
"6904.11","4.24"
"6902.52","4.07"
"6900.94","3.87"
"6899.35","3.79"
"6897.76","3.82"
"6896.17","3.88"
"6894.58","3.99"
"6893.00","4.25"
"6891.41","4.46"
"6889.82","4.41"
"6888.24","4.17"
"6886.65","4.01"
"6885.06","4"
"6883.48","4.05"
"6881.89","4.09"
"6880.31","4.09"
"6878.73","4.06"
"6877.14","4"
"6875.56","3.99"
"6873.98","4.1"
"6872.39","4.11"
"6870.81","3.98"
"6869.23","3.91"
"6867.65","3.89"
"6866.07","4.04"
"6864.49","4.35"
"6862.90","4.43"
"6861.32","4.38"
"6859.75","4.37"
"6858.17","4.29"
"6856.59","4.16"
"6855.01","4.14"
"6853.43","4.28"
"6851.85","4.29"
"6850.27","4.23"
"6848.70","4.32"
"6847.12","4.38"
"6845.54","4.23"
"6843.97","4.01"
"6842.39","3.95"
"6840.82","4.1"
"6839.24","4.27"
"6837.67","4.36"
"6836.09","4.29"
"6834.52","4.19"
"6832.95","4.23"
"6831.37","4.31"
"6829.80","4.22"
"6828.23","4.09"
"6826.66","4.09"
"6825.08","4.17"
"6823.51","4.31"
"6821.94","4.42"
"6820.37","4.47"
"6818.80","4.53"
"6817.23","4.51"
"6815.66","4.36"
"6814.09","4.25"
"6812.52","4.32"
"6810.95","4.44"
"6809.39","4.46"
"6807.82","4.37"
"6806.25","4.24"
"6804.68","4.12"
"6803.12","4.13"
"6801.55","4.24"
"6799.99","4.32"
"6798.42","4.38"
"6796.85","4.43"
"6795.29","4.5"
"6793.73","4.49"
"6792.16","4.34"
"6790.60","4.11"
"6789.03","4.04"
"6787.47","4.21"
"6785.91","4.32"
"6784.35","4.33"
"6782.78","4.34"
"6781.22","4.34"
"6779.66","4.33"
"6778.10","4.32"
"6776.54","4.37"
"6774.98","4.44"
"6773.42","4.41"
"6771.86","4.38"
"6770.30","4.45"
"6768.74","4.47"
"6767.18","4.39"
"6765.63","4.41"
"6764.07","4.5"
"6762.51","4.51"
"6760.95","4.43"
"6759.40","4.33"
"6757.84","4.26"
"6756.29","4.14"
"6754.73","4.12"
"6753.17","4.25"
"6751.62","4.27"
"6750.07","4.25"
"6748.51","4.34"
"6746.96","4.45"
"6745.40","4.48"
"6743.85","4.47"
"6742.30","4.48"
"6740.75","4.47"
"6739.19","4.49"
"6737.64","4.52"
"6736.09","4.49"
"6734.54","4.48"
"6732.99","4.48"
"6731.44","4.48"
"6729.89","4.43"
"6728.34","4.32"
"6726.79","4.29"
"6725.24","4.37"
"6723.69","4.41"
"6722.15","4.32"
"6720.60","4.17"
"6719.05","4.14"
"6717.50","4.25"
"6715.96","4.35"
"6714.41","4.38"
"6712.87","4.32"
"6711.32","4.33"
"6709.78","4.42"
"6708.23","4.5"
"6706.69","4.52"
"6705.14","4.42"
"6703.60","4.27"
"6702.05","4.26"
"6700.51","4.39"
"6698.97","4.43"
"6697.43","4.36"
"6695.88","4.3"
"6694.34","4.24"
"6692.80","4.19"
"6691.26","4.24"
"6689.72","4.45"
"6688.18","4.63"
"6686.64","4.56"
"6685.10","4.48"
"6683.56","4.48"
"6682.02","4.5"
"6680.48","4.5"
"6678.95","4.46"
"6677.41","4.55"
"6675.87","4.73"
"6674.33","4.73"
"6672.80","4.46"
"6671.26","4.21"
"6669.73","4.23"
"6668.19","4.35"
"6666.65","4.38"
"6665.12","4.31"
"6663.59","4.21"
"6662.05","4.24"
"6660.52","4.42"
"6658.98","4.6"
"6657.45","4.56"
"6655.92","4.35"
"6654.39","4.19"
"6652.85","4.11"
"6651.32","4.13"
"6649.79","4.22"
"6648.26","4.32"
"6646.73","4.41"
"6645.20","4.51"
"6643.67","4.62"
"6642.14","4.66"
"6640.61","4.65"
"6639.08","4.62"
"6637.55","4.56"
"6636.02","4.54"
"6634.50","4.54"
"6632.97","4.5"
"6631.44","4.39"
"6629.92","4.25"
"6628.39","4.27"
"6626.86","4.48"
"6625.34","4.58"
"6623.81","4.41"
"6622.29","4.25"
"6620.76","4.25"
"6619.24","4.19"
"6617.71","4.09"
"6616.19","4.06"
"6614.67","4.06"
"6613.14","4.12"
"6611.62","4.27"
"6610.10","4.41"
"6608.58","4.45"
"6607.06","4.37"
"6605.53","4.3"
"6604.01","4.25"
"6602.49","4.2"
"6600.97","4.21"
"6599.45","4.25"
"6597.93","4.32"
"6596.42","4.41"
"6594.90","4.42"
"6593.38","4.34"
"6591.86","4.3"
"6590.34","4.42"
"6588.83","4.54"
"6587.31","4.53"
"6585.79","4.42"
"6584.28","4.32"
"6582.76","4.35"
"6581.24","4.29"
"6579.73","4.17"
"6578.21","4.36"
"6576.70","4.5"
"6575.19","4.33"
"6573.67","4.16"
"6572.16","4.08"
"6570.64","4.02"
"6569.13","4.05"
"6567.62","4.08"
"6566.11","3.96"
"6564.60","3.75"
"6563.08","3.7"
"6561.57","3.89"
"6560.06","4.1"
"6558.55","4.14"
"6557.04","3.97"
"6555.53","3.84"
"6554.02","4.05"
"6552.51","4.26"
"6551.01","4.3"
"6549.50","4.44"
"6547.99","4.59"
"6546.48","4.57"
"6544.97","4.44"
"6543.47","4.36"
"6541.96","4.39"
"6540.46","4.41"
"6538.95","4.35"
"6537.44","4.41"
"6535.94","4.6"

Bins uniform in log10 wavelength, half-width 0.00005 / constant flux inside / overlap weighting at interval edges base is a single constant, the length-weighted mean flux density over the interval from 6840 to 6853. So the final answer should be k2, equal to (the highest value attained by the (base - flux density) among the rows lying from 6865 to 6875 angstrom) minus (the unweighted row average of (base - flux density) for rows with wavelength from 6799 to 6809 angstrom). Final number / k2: 0.35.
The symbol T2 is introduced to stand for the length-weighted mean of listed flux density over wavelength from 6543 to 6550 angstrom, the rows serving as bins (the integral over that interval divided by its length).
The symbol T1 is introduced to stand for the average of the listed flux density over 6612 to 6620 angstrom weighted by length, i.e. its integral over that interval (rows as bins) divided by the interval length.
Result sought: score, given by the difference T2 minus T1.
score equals 0.4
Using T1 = 4.11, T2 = 4.5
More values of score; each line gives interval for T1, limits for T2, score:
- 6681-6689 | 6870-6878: -0.5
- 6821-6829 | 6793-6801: 0.2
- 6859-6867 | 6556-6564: -0.4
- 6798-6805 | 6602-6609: 0.1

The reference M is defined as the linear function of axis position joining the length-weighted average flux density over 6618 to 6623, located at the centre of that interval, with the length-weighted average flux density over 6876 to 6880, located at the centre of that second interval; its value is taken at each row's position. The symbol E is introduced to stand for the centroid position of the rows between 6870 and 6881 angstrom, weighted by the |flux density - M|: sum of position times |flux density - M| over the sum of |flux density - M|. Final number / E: 6875.0 angstrom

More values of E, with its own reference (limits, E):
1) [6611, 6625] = 6617.8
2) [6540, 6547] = 6544.1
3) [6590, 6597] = 6593.6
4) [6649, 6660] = 6656.9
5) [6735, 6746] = 6740.7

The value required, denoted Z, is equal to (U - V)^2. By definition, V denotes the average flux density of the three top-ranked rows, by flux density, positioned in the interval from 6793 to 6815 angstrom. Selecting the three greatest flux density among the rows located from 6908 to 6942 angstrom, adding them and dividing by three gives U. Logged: 0.035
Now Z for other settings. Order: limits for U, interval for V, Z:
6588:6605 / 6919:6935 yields 0.040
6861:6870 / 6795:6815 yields 0.006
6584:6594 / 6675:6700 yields 0.021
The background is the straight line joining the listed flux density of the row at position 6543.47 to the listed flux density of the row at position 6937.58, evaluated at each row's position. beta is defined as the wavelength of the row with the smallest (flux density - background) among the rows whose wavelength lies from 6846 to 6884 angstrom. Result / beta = 6867.65 angstrom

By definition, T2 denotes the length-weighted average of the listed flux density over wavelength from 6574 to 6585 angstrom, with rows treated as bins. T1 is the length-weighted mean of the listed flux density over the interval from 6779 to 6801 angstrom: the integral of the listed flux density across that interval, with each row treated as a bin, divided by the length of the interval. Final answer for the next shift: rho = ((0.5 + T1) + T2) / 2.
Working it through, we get 4.57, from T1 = 4.32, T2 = 4.32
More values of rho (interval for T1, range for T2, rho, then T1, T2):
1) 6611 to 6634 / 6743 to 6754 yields 4.57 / 4.28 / 4.36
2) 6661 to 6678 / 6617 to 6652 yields 4.66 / 4.40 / 4.41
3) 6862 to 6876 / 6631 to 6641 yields 4.57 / 4.09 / 4.54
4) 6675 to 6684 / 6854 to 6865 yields 4.67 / 4.54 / 4.30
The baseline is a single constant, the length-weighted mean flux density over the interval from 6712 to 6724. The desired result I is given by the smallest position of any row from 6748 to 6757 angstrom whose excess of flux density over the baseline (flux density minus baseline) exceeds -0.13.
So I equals 6748.51 angstrom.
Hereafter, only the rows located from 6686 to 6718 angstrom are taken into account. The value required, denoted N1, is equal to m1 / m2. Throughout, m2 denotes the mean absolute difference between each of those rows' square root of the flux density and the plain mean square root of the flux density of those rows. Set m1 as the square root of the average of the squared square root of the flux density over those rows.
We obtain 94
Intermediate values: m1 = 2.09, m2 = 0.022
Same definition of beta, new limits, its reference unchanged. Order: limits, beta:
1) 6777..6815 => 6789.03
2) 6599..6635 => 6614.67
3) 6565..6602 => 6566.11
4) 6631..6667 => 6652.85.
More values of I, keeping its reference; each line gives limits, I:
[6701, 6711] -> 6702.05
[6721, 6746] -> 6722.15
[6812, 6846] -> 6812.52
